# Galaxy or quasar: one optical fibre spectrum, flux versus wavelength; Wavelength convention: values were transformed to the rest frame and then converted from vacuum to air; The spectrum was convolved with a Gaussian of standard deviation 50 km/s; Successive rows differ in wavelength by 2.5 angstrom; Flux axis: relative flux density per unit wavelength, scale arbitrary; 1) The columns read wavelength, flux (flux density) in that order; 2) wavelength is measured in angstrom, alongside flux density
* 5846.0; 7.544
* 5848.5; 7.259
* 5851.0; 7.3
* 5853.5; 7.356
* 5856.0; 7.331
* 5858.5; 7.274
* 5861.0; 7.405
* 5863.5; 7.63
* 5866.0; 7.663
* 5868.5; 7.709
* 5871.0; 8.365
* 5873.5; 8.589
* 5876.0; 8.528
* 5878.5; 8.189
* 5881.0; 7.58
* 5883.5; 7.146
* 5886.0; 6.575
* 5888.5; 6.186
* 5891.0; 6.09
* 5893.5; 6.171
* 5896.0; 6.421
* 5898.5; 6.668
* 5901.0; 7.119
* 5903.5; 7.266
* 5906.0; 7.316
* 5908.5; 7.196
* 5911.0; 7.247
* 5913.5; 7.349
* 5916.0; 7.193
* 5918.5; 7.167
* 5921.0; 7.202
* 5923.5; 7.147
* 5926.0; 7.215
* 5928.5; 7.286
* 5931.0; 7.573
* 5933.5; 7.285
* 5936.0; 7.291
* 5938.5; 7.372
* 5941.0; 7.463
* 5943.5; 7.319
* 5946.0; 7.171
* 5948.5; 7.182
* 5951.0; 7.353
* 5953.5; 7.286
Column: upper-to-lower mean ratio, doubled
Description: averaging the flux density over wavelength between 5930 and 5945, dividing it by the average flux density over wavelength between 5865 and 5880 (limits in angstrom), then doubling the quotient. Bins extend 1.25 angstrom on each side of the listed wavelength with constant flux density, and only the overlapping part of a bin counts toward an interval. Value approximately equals 1.81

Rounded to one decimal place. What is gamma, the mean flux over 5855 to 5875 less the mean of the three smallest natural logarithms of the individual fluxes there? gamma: 5.8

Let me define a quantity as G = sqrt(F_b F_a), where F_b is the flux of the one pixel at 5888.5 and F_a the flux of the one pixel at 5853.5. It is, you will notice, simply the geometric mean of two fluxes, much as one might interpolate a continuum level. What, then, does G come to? 6.7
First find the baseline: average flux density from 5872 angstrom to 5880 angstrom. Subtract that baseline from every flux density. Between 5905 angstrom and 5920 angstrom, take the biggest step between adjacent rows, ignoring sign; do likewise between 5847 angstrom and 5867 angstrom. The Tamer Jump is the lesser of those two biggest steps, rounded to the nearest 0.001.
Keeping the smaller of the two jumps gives 0.156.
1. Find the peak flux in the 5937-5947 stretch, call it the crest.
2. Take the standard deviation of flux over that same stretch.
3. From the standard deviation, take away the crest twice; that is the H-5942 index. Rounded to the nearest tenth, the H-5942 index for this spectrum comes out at -14.8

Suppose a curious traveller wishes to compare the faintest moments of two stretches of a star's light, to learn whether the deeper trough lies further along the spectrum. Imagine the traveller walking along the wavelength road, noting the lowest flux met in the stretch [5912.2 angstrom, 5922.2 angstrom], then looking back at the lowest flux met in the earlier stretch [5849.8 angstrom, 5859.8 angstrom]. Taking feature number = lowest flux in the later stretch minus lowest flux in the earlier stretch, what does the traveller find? -0.11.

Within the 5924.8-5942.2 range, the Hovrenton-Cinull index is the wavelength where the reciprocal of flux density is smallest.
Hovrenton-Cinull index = 5931.0 angstrom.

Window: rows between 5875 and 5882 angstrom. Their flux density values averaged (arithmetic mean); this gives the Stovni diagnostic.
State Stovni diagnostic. 8.1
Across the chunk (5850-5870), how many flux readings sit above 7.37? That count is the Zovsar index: 4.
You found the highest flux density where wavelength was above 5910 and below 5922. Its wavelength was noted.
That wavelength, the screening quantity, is 5913.5 angstrom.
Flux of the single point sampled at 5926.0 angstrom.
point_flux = 7.215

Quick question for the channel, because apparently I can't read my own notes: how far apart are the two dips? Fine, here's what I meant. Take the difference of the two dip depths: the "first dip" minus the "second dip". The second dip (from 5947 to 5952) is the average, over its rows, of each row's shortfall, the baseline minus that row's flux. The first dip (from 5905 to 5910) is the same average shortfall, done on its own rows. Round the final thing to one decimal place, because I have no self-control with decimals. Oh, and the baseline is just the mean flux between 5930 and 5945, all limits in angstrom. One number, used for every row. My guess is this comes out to 0.0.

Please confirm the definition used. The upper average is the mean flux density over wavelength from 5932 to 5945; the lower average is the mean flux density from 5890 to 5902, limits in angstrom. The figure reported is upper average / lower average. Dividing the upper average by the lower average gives 1.13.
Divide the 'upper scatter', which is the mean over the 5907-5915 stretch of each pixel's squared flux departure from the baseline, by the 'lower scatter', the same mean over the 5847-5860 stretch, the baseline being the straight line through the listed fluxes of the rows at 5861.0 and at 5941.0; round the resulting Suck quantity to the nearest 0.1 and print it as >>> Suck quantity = 3.4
